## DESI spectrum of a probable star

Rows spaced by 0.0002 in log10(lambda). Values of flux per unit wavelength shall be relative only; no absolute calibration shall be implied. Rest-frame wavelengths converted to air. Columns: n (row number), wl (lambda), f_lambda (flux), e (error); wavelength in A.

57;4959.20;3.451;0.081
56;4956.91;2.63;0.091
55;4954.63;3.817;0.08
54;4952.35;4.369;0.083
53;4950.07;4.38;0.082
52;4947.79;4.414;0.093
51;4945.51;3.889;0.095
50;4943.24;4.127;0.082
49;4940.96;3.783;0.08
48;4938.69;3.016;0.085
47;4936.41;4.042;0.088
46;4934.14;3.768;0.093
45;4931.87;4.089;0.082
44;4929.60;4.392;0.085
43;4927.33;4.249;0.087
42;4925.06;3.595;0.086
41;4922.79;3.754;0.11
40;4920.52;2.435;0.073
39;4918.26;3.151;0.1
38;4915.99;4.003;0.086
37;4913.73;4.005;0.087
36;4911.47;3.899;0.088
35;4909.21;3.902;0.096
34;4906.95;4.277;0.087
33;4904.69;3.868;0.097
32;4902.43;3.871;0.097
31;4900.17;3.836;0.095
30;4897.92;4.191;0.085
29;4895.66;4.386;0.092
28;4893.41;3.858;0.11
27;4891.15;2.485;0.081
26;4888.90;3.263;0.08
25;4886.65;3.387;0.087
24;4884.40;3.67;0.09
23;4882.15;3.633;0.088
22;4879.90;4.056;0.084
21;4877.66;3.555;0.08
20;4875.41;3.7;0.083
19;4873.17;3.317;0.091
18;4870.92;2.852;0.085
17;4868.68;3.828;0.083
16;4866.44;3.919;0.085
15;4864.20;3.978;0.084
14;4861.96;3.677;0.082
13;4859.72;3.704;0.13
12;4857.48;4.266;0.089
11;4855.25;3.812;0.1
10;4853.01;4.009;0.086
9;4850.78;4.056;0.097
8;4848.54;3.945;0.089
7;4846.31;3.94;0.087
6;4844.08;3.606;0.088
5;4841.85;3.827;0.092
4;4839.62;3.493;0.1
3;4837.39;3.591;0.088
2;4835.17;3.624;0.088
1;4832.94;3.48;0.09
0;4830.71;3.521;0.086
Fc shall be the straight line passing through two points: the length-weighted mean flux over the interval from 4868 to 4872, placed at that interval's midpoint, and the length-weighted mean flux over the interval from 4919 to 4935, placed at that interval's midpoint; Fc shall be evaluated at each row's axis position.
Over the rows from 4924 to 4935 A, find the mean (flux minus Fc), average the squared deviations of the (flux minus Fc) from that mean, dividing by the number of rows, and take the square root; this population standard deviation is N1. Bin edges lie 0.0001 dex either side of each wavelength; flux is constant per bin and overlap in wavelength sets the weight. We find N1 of 0.30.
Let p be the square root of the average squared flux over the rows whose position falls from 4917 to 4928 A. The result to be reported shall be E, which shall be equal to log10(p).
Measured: 0.54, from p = 3.49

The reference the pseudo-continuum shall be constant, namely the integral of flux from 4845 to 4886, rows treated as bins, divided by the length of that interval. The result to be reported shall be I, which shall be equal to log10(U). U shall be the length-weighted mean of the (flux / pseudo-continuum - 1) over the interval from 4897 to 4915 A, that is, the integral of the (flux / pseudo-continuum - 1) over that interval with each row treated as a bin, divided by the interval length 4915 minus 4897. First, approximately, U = 0.056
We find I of -1.25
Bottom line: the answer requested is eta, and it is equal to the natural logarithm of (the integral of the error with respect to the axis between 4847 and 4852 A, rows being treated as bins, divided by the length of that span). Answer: -2.38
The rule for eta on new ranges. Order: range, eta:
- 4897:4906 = -2.37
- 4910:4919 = -2.41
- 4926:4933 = -2.47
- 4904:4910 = -2.38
